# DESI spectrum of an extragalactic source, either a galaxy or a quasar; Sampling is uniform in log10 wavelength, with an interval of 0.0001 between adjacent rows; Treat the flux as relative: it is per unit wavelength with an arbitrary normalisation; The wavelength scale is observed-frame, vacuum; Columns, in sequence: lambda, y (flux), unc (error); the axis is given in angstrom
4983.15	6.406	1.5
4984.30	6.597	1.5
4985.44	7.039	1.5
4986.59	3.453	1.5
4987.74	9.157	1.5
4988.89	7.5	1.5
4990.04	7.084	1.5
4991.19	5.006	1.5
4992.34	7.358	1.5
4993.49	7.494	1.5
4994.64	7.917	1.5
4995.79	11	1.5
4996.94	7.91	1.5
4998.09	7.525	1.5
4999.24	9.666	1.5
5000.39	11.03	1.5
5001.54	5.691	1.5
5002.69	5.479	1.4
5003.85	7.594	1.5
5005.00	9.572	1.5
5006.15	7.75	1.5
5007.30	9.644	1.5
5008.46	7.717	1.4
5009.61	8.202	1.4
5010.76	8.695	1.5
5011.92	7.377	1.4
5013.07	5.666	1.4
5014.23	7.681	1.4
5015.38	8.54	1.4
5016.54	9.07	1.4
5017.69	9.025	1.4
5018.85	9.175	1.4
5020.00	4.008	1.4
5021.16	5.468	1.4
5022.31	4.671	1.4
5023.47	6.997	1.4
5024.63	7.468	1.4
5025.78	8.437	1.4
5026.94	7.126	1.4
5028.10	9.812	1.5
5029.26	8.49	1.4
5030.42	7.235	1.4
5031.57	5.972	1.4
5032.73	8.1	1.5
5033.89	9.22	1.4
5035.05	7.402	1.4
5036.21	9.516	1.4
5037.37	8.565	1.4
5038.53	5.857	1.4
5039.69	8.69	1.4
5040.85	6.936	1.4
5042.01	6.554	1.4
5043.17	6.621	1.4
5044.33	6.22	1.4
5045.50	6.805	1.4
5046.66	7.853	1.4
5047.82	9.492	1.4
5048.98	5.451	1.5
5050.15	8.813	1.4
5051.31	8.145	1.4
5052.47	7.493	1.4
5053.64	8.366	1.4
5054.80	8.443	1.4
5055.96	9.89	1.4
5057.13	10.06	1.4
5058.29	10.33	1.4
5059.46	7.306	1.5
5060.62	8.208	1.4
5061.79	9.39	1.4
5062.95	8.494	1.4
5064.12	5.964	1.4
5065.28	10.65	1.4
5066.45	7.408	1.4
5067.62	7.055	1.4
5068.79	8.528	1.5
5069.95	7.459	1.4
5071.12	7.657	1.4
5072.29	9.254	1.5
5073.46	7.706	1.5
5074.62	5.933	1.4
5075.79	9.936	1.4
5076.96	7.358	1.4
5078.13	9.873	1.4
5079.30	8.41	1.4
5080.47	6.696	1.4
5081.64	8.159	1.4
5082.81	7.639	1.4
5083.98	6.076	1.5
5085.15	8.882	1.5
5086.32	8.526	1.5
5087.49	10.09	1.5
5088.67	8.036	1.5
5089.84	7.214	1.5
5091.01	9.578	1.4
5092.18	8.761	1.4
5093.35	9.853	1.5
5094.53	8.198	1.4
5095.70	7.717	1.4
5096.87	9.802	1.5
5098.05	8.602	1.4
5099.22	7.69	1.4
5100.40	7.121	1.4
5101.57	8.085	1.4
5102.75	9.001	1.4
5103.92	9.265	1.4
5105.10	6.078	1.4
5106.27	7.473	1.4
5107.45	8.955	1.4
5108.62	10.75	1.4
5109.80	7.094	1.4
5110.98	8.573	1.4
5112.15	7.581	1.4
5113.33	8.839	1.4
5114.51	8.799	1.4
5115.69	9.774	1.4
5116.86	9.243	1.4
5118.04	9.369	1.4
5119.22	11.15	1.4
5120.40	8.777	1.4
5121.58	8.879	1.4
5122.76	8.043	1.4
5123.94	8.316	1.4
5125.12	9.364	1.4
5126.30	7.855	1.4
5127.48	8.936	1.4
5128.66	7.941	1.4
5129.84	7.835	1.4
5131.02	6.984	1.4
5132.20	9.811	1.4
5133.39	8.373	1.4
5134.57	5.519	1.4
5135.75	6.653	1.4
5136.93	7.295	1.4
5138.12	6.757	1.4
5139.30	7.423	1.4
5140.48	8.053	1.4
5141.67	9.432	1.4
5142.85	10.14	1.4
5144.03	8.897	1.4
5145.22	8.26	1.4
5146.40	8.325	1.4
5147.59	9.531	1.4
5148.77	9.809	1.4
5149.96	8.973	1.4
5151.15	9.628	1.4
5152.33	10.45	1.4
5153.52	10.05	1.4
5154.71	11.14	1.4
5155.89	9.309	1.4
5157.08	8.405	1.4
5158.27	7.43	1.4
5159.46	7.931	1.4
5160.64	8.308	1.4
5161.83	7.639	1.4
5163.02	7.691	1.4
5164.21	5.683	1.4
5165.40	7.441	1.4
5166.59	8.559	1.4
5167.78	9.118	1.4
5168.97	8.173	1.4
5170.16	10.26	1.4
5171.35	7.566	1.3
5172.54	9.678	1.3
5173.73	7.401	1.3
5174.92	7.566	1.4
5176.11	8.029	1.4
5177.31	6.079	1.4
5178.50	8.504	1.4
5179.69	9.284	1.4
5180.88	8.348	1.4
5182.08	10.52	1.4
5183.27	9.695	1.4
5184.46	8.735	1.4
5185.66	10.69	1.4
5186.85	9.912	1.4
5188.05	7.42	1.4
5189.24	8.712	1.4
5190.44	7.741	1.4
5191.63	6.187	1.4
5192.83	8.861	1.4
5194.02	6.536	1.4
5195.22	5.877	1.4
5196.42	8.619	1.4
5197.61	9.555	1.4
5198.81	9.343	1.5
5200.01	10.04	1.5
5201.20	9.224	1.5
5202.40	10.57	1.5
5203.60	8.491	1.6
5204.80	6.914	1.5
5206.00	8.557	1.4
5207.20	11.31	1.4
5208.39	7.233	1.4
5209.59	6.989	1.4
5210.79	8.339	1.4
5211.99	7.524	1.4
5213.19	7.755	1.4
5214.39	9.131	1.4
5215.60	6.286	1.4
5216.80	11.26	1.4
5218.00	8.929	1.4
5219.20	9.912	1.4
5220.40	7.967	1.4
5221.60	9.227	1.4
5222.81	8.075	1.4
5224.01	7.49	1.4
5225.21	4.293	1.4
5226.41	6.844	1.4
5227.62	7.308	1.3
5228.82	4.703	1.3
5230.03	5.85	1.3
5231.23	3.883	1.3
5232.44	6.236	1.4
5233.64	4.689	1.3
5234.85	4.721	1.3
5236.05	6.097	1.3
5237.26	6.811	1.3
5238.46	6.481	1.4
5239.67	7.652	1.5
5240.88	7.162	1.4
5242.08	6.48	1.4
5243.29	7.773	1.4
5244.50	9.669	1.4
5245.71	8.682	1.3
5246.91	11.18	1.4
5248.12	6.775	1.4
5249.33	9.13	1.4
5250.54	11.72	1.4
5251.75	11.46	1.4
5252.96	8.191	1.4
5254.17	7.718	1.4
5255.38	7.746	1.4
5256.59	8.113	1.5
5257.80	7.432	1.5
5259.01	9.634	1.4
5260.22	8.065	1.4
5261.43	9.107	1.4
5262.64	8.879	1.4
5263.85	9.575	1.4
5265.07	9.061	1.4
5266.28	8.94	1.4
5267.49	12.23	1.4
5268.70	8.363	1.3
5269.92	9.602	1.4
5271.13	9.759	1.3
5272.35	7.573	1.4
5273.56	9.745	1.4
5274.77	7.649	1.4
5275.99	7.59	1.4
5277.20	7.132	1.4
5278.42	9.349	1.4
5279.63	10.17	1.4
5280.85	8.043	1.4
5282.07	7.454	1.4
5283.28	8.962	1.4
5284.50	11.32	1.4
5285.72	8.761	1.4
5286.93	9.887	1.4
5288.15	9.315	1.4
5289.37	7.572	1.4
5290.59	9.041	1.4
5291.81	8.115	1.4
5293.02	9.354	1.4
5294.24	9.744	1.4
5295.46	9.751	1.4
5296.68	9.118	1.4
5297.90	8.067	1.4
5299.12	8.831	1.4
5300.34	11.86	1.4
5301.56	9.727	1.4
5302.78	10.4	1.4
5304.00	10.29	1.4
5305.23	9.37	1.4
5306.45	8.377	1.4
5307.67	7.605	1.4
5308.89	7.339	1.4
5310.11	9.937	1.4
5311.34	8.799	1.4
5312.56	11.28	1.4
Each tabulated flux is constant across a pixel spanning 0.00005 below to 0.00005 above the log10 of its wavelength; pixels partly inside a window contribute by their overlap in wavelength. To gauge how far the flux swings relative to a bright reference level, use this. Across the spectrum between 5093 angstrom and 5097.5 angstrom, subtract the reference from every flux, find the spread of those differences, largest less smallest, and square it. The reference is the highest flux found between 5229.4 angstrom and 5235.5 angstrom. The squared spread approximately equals 4.6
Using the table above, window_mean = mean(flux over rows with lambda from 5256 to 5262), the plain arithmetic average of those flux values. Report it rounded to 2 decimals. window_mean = 8.47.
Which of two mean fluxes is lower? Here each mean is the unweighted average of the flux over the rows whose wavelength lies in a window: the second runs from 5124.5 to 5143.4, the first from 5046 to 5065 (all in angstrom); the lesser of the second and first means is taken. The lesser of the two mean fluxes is 8.02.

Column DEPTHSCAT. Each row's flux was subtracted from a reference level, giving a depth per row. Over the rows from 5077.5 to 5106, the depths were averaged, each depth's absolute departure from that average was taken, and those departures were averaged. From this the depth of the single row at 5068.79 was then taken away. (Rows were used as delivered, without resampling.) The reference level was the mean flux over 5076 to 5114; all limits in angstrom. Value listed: 1.1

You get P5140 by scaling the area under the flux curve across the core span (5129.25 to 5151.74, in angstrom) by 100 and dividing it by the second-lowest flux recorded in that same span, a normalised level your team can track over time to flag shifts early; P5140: 2806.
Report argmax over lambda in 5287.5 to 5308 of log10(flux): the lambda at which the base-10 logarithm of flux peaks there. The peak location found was 5300.34 angstrom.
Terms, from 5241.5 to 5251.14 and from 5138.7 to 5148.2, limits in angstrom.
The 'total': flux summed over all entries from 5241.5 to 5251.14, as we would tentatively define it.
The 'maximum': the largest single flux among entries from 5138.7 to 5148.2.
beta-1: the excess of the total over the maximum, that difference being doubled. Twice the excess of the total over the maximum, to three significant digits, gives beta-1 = 123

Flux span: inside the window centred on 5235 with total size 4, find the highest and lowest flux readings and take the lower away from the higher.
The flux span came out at 1.41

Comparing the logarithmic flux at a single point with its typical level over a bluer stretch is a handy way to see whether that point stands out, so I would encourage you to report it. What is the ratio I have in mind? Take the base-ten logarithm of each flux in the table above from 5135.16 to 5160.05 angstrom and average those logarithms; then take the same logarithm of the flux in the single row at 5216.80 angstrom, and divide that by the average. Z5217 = 1.12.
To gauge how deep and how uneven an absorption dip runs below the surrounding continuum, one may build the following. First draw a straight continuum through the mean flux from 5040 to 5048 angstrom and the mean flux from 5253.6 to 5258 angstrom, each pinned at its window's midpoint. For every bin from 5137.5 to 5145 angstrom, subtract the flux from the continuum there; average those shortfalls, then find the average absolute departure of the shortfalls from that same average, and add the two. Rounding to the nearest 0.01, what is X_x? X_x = 0.04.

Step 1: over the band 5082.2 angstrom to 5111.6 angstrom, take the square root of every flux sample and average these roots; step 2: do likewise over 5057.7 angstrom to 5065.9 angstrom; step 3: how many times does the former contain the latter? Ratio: 0.99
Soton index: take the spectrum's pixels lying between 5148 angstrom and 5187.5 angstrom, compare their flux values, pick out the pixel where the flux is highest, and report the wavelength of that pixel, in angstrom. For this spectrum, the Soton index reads 5154.71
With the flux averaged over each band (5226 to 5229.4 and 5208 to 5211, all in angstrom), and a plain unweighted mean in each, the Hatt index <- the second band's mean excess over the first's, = 1.2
